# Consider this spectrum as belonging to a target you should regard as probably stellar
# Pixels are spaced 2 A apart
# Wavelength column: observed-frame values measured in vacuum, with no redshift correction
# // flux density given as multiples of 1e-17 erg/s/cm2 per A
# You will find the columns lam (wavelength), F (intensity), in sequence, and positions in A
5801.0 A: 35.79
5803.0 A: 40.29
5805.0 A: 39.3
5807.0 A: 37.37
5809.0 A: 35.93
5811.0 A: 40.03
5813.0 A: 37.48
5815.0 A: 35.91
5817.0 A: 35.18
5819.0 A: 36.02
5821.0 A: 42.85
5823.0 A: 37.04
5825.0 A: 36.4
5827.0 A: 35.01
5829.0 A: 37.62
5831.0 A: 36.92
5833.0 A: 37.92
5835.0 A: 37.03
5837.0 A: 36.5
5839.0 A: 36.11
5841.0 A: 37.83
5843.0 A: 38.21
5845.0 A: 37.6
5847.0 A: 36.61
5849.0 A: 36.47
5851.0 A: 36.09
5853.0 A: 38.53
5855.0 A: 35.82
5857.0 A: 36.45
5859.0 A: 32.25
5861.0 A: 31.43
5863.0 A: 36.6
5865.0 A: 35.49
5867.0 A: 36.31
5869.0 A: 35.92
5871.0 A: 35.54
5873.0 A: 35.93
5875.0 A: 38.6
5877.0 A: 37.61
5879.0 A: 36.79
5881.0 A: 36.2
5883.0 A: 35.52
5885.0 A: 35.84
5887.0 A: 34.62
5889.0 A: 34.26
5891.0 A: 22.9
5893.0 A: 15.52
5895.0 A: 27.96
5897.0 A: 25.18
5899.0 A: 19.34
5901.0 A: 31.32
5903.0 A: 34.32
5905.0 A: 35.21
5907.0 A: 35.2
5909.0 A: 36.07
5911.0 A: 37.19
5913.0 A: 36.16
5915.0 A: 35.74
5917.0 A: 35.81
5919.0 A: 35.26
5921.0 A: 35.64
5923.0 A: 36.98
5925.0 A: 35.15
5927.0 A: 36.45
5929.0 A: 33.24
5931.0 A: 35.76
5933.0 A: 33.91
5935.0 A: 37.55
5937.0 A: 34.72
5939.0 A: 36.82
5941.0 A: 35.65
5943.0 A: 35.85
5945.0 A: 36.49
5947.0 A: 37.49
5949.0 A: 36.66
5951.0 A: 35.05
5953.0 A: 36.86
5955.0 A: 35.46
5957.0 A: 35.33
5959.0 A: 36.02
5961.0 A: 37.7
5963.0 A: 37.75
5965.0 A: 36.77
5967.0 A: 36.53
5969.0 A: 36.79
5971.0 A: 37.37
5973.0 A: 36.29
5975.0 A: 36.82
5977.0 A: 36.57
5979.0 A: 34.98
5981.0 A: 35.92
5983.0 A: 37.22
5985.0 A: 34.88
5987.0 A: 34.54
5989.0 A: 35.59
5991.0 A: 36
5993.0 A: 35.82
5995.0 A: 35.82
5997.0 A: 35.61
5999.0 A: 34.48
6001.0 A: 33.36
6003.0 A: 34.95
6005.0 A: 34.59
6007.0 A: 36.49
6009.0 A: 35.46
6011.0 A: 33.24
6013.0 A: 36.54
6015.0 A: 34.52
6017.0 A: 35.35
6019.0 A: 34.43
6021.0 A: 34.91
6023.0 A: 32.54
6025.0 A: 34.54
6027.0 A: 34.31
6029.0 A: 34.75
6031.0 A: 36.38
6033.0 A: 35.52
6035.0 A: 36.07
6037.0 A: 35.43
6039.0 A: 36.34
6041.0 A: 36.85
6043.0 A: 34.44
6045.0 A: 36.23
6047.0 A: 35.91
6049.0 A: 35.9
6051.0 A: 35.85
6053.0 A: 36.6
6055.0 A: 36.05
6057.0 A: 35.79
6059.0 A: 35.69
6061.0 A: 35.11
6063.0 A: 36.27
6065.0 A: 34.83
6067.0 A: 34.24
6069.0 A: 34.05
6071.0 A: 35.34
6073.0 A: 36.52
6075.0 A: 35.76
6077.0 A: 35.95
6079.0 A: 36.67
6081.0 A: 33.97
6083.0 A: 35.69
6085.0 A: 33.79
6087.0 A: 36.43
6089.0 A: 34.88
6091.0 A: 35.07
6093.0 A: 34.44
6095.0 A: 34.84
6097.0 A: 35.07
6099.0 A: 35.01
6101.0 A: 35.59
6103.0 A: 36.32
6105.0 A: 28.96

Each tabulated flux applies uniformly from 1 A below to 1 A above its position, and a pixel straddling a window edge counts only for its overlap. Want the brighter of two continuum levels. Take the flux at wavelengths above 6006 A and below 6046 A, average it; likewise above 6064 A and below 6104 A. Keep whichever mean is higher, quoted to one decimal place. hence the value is 35.2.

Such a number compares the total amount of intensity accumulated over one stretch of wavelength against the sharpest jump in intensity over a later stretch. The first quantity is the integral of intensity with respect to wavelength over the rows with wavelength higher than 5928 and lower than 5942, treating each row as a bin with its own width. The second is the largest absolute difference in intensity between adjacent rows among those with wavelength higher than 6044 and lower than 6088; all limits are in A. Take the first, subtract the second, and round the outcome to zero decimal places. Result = 493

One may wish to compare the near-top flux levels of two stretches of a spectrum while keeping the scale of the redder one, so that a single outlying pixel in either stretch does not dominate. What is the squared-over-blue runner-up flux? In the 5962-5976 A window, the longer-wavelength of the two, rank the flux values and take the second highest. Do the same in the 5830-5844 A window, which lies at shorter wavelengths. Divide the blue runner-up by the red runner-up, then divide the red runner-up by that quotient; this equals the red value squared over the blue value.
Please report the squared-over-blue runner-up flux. 36.8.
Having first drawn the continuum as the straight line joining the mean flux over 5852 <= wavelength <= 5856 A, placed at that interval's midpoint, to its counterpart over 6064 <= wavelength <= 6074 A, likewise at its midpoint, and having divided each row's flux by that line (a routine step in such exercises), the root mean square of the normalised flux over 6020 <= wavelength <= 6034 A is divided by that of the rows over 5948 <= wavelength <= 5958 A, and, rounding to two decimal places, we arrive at 0.99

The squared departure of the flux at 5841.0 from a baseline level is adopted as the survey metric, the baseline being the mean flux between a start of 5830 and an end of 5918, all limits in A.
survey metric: 11.6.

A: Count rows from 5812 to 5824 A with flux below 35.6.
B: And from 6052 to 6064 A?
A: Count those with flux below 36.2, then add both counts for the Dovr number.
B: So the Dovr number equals 5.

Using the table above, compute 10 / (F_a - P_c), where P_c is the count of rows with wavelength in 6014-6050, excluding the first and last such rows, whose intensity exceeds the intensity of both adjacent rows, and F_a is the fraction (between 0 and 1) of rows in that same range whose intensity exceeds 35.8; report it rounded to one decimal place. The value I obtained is -1.5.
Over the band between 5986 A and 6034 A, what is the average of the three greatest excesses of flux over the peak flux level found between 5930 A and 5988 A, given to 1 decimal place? -1.3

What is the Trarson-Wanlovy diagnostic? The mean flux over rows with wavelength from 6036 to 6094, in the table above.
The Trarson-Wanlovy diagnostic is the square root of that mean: 5.960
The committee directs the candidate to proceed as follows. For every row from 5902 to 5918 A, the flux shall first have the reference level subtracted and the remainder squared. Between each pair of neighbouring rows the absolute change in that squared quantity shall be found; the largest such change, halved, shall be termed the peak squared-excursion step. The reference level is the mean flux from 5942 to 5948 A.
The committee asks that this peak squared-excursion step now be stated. 1.6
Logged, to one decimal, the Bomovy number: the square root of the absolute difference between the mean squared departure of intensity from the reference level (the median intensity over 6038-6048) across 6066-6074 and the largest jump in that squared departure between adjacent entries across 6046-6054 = 1.5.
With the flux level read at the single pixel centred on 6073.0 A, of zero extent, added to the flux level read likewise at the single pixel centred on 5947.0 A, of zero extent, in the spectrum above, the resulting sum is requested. 74.0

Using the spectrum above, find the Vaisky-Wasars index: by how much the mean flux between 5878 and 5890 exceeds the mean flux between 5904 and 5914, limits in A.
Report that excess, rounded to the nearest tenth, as -0.4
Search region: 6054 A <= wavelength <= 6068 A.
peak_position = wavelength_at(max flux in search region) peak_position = 6063.0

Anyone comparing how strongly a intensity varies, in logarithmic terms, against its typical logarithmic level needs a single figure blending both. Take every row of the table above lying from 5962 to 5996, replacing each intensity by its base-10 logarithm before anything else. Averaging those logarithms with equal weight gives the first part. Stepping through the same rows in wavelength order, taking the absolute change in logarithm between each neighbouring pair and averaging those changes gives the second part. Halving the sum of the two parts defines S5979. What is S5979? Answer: 0.784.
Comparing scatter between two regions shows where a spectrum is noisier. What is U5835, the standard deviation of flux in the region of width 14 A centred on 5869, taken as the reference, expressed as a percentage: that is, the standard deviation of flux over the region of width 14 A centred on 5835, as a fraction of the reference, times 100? 64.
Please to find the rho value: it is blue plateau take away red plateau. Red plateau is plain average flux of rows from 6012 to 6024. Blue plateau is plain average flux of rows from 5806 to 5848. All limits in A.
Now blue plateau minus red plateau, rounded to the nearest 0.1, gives 2.5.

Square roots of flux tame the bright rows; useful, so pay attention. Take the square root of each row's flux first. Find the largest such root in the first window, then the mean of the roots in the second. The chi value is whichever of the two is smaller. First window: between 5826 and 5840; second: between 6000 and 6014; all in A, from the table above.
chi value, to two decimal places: 5.91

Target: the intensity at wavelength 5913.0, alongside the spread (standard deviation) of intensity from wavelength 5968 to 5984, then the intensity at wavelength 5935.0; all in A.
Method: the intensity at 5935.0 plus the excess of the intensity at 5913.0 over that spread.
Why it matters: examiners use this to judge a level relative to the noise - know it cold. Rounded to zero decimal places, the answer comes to 73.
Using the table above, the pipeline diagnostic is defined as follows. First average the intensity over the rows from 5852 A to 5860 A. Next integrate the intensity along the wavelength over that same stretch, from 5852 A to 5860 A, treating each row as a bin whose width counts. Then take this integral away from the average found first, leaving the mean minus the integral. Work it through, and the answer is -250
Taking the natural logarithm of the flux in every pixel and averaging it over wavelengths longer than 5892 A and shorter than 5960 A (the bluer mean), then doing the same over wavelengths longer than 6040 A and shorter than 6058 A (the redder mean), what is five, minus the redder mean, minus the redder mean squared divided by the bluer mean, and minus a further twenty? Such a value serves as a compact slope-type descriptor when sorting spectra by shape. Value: -22.23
